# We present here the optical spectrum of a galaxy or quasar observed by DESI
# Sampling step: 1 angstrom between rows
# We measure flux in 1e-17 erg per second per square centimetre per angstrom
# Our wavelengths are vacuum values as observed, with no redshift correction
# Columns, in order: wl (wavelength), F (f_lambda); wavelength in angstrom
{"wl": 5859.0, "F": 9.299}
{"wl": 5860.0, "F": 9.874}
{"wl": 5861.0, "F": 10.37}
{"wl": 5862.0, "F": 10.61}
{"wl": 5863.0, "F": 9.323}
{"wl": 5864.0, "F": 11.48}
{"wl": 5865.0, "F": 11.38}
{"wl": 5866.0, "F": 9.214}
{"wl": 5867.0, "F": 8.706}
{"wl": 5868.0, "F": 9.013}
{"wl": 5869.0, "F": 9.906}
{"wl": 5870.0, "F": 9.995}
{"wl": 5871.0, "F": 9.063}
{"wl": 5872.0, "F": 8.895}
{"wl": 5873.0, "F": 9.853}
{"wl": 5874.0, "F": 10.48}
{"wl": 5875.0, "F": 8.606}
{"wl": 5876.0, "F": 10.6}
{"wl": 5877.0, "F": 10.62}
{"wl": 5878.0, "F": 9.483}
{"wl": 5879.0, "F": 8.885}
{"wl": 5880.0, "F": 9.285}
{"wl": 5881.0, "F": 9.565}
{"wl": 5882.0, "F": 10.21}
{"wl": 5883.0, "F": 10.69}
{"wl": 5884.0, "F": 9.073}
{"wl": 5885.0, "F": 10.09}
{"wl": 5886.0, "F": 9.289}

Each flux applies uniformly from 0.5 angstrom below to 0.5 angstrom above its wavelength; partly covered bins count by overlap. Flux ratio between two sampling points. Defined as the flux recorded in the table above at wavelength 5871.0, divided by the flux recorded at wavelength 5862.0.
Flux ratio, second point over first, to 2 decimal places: 0.85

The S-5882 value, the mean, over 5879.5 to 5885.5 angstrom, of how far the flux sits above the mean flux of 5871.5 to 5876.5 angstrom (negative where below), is 0.13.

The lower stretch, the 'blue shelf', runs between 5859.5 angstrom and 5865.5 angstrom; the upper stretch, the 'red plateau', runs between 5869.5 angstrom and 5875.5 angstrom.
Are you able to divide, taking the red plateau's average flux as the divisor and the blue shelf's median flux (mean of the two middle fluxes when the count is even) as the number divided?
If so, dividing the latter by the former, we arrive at 1.106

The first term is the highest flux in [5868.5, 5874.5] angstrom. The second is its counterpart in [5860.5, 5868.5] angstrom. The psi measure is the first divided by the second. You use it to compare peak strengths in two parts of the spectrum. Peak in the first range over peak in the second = 0.913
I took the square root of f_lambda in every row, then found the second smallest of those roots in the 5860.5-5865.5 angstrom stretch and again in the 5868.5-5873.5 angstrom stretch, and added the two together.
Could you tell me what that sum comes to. 6.23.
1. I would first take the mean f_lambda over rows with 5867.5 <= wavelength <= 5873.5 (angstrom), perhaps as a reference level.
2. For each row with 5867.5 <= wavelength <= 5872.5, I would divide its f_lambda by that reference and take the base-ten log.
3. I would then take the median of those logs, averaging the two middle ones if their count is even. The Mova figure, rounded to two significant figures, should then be -0.018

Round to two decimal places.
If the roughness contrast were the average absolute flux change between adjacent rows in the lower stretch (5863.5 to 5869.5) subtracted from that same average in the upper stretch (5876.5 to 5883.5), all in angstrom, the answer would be -0.20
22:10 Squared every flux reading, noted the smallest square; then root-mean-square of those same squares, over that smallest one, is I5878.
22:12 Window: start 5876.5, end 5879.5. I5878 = 1.20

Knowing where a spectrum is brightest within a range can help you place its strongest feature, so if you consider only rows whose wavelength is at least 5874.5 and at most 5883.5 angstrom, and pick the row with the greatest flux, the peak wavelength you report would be 5883.0 angstrom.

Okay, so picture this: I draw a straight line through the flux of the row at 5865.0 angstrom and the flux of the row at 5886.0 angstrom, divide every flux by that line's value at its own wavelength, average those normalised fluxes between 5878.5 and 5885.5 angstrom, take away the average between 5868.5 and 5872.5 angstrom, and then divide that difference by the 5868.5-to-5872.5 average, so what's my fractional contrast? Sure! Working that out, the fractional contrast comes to 0.15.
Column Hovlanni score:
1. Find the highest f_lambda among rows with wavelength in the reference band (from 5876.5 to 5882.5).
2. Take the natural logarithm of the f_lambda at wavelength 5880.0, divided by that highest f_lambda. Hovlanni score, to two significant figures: -0.13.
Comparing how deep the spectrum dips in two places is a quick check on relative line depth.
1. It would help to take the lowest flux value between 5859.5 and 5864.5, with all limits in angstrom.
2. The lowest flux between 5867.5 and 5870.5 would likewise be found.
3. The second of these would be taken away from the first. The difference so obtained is 0.31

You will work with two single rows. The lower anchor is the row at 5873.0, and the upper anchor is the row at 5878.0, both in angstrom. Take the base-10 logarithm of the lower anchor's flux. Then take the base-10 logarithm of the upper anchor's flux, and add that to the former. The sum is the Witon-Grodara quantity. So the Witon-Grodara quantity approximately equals 1.97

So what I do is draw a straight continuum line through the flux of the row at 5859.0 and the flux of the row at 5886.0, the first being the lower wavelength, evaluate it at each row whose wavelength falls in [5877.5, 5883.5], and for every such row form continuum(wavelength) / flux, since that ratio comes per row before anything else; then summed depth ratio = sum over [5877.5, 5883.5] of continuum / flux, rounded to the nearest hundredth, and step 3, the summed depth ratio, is 5.78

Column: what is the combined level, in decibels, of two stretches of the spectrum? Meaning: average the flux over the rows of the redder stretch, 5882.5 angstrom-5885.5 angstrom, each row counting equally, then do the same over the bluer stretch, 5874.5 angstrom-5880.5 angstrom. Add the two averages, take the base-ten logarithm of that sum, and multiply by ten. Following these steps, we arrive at 12.9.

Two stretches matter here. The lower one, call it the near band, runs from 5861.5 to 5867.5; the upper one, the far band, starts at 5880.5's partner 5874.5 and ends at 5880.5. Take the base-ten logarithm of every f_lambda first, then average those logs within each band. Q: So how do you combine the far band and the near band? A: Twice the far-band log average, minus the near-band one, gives 0.957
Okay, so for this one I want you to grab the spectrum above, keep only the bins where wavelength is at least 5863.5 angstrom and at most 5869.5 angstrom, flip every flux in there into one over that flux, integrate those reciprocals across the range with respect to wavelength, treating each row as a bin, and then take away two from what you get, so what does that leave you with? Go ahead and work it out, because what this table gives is -1.39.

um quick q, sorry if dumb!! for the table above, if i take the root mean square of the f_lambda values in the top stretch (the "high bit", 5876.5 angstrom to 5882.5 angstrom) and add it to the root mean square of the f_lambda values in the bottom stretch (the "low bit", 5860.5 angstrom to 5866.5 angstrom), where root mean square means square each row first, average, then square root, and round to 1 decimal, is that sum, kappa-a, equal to 20.1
